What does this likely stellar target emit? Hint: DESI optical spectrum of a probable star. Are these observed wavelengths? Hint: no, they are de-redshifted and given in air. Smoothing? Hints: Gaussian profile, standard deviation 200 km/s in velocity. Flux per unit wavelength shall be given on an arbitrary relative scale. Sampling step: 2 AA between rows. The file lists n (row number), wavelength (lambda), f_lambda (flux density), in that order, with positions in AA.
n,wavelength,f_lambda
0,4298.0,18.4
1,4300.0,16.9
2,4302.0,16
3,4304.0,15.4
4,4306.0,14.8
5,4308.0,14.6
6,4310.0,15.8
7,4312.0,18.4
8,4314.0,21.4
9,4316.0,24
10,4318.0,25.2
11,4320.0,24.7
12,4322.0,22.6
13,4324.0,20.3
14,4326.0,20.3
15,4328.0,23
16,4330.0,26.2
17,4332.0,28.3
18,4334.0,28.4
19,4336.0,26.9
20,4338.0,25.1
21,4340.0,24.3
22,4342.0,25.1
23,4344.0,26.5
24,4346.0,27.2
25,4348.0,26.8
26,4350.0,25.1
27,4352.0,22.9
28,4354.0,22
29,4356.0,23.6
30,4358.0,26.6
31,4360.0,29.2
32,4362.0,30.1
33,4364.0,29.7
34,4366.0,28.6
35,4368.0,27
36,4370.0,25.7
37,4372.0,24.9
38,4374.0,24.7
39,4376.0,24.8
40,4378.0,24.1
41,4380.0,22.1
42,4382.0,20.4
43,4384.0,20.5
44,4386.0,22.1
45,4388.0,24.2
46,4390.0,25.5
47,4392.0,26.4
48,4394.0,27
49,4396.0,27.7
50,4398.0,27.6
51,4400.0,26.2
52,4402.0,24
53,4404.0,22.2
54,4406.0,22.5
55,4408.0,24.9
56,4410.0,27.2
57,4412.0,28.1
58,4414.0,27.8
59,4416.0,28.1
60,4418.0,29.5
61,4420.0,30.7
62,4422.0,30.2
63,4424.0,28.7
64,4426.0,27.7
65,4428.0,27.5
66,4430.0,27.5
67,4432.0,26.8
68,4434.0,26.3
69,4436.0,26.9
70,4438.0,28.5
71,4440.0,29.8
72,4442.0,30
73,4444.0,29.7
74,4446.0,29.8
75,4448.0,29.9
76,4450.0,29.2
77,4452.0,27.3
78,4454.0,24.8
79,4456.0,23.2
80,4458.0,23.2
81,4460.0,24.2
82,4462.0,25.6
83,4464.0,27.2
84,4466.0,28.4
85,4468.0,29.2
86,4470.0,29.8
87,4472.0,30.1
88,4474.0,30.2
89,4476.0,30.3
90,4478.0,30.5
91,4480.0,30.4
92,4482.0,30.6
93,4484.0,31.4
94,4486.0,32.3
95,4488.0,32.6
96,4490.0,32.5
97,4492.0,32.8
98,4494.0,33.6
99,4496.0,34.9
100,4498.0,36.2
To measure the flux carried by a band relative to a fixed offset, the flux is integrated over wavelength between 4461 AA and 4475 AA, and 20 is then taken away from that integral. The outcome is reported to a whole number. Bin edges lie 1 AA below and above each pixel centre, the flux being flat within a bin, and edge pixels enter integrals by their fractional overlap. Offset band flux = 381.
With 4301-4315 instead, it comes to 213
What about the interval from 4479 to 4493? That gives 425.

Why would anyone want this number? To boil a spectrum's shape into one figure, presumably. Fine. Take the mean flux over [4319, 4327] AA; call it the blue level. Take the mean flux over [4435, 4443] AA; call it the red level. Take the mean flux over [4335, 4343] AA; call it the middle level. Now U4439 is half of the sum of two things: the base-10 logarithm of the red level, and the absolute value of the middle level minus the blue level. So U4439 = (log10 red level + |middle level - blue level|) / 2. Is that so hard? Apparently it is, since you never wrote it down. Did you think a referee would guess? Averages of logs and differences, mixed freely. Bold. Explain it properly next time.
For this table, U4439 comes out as 2.4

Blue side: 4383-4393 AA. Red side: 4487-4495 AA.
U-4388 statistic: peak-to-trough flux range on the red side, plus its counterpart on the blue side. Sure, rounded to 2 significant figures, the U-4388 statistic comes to 7.0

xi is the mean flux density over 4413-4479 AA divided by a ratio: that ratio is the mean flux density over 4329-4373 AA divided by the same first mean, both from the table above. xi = 30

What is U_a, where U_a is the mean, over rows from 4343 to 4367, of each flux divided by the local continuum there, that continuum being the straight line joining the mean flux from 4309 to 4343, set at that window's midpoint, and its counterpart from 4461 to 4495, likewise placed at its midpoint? 1.07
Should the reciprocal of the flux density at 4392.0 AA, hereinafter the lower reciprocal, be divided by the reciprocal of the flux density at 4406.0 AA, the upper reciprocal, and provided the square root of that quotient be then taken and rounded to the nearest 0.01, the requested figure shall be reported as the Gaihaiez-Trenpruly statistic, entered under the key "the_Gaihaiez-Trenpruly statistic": 0.92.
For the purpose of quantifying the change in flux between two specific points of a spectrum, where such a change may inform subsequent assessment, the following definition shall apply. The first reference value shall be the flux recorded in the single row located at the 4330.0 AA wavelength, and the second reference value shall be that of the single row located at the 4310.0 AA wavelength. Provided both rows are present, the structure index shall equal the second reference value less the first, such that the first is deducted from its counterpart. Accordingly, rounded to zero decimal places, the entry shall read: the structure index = -10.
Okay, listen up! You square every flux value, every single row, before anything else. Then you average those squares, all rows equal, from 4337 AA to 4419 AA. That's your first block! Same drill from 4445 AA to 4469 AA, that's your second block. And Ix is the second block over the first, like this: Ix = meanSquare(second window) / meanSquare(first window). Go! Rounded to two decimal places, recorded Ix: 1.10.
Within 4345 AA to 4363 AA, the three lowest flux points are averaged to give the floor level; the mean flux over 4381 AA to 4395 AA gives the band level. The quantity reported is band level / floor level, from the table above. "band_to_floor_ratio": 1.04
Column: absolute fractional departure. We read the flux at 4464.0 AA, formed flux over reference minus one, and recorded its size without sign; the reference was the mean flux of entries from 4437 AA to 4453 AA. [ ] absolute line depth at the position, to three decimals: 0.071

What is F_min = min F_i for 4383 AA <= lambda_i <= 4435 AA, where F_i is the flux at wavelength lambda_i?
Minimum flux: 20.5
